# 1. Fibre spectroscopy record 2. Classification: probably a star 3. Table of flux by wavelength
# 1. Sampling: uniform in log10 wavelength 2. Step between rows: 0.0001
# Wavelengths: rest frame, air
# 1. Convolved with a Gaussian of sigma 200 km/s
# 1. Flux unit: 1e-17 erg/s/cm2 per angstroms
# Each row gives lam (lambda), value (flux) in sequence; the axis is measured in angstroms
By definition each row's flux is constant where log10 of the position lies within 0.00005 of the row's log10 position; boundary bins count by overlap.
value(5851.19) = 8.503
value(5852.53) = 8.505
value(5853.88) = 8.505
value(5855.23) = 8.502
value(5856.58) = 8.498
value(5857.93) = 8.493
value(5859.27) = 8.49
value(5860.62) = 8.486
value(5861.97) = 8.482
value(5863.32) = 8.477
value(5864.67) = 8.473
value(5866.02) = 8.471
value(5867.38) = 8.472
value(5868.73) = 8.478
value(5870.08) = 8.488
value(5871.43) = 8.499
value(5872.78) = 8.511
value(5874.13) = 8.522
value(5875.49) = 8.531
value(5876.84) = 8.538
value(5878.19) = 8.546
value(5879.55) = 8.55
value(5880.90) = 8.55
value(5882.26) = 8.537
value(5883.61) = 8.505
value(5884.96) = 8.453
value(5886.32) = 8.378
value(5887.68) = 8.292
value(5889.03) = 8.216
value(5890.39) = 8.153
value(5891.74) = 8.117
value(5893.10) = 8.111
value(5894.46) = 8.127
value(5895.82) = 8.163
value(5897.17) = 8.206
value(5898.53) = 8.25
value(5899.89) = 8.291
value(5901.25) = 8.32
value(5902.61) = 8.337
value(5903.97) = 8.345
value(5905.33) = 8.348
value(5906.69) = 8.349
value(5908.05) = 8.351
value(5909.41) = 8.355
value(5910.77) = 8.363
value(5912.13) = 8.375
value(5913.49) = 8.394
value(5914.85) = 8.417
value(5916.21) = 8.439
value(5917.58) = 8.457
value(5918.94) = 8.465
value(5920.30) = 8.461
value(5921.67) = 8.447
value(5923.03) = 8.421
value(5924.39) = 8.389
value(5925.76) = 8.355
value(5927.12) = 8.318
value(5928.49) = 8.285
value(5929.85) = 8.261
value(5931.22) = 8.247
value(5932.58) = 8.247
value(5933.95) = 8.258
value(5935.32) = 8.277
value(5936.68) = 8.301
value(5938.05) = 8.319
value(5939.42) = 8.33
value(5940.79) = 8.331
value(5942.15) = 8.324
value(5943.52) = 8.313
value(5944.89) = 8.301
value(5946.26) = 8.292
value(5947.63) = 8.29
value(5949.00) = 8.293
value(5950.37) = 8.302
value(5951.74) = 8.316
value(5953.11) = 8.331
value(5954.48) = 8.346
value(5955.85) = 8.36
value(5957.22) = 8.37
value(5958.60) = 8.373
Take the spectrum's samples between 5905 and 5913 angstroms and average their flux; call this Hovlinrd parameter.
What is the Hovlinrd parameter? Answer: 8.36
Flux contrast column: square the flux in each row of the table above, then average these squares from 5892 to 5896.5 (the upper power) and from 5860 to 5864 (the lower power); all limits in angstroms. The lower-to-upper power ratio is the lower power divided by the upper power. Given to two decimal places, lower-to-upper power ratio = 1.09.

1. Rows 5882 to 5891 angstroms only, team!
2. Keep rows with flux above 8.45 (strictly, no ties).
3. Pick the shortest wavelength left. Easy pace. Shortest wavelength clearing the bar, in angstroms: 5882.26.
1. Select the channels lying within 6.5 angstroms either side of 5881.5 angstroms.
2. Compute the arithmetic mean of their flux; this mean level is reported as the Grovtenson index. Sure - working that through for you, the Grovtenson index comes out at 8.49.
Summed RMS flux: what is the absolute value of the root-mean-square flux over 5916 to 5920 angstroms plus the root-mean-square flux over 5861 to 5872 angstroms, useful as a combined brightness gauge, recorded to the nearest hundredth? 16.93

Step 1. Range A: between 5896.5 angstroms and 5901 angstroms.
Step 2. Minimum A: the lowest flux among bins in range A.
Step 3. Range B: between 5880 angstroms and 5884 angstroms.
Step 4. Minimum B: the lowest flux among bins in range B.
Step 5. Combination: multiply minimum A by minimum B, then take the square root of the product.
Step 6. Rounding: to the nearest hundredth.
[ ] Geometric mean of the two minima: 8.35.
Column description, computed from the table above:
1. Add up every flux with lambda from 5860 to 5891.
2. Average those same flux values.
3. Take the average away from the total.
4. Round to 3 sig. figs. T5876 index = 186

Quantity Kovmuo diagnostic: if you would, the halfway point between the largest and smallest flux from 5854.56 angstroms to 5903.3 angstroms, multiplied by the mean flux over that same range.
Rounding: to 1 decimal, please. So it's 70.0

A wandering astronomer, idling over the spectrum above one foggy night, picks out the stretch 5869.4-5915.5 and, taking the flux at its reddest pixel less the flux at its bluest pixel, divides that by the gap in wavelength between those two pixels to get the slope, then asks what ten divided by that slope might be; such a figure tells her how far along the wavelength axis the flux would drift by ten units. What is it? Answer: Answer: -6306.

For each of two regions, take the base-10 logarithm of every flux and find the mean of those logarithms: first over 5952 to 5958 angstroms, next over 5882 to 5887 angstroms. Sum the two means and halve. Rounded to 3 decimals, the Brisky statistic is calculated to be 0.925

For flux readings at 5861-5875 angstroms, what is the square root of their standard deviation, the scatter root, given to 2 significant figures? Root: 0.13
